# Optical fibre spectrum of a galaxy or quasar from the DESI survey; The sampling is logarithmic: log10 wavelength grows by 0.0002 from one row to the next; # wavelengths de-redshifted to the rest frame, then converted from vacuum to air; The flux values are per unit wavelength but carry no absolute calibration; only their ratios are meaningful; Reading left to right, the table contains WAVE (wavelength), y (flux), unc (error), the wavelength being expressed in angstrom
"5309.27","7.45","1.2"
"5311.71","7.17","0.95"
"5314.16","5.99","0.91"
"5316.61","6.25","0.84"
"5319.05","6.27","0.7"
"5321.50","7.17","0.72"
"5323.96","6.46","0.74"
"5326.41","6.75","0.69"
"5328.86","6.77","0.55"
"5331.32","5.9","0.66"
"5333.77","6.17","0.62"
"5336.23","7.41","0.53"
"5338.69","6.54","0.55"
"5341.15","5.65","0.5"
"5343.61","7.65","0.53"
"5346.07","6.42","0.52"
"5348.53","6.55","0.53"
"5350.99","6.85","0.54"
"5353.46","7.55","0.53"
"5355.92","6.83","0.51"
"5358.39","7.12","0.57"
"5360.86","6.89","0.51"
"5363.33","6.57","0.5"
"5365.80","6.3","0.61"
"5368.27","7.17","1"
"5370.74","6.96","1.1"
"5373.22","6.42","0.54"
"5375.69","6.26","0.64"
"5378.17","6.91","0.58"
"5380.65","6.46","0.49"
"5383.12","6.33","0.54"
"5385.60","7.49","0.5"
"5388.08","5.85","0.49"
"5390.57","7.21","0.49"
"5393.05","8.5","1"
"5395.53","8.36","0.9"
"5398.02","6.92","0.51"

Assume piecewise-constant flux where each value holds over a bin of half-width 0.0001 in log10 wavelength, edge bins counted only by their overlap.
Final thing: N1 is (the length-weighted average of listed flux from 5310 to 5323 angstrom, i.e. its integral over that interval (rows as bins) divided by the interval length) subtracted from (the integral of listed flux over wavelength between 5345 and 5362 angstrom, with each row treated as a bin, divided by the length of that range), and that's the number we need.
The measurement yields 0.3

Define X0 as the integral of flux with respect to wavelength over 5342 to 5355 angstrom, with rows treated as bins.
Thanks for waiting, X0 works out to 91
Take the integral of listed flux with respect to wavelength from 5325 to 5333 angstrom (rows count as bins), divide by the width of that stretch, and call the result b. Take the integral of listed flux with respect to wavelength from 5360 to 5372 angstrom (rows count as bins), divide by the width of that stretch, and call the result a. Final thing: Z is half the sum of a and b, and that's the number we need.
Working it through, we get 6.62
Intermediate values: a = 6.77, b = 6.46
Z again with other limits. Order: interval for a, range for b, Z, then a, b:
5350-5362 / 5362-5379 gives 6.85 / 7.05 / 6.65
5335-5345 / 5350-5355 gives 7.00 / 6.80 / 7.19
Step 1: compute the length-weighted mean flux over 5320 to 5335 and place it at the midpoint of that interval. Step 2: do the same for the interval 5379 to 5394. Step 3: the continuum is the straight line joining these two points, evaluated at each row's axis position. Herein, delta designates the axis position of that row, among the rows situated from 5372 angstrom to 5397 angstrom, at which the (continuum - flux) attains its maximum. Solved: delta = 5388.08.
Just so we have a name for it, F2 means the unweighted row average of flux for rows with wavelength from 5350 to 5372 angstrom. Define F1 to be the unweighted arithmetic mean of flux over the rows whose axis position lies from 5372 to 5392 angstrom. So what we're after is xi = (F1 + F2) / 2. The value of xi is 6.77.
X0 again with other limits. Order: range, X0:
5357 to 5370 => 89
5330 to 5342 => 76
